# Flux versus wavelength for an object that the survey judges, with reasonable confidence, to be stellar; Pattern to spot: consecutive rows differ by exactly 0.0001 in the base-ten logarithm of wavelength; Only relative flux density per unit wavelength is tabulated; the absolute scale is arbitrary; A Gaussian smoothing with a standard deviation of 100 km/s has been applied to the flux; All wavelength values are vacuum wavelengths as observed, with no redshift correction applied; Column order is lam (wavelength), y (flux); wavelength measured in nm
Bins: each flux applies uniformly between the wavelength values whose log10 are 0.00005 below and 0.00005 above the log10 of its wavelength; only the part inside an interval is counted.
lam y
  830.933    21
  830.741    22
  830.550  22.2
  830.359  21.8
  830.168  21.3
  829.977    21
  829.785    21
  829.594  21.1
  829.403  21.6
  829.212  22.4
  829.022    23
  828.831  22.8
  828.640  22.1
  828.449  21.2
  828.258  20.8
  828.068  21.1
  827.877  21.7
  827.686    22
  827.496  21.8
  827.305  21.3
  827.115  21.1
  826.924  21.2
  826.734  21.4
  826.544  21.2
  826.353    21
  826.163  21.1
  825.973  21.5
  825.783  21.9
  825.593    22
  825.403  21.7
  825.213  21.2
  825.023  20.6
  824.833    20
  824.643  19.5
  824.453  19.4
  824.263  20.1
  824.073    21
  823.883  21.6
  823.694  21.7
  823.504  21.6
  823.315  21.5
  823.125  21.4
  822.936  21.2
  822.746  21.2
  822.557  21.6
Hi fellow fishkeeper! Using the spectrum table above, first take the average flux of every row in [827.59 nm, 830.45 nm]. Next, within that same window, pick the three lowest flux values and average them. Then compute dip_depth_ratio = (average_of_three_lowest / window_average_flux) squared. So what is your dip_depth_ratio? 0.934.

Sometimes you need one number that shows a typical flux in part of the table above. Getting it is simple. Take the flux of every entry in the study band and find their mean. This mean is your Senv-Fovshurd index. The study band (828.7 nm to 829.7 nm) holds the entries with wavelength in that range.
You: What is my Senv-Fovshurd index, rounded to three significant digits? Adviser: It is 22.2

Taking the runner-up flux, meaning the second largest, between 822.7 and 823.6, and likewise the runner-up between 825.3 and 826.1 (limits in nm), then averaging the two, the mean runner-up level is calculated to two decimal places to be 21.70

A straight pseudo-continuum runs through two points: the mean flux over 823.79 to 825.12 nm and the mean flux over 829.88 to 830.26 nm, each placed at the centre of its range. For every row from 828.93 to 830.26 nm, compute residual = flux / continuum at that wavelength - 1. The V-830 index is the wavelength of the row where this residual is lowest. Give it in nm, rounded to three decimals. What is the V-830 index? 829.977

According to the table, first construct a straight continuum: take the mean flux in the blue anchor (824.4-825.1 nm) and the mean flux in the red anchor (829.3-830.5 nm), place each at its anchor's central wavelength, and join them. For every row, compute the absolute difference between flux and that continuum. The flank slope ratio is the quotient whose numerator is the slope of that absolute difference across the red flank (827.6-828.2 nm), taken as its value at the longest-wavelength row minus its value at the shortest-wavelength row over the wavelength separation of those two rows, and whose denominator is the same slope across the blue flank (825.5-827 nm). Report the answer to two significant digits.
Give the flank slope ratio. 3.0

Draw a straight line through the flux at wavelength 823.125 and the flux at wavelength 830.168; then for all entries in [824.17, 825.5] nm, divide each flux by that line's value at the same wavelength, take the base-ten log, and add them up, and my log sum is -0.15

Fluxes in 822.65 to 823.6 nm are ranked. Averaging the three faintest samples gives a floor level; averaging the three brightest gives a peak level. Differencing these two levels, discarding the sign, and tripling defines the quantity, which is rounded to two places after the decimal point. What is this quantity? 0.70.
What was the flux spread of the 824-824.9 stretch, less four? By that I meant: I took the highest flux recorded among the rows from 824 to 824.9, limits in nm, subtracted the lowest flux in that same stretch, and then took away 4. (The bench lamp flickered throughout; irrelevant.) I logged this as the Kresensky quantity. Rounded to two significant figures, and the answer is -2.4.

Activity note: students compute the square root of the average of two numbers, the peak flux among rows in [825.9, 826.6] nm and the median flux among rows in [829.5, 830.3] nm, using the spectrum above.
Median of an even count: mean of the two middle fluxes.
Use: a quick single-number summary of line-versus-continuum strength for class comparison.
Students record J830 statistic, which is 4.61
